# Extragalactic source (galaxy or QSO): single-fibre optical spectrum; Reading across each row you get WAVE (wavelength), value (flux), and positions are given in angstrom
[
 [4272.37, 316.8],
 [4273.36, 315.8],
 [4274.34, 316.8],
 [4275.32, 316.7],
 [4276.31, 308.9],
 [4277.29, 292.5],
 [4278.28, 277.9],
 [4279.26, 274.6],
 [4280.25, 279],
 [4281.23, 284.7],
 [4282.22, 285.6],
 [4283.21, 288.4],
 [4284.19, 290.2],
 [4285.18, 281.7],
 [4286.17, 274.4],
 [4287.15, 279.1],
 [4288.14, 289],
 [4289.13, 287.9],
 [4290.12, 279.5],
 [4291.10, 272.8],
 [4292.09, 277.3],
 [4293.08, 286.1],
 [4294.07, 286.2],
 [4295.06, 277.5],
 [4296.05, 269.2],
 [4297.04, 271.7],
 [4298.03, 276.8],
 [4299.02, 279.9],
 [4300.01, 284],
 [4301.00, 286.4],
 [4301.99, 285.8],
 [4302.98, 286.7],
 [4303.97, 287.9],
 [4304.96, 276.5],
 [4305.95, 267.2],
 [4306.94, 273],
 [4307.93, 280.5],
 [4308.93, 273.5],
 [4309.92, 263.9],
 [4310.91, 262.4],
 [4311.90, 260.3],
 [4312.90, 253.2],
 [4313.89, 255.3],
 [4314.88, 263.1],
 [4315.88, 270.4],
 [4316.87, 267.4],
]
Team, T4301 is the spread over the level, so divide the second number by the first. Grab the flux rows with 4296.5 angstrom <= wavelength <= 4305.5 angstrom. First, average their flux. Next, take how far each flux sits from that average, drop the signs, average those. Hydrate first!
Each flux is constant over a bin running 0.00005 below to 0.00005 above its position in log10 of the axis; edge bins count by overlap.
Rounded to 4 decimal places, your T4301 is 0.0174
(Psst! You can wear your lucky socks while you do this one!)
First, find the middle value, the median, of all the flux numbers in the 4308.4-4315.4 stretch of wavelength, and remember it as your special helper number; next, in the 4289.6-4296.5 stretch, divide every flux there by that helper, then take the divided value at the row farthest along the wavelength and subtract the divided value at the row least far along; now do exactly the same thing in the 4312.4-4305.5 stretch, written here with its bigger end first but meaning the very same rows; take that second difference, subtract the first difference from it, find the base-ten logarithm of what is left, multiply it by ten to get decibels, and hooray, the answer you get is -19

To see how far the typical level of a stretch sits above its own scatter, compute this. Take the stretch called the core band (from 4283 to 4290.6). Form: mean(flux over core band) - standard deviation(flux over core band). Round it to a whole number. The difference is 278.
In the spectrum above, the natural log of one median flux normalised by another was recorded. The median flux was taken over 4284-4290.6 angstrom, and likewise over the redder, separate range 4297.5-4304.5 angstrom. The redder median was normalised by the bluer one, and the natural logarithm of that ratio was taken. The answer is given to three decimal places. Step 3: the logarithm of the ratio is 0.014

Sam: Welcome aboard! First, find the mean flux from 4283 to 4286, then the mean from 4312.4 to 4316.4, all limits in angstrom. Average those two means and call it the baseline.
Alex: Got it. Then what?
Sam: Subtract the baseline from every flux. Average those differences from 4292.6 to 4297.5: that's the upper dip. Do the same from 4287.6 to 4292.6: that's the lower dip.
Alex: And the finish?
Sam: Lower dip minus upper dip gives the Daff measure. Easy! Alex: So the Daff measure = 3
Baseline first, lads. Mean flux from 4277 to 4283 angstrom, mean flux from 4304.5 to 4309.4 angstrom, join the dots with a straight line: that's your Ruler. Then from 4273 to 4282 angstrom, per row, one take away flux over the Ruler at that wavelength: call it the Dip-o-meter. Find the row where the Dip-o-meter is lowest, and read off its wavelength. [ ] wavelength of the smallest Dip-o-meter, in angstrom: 4275.32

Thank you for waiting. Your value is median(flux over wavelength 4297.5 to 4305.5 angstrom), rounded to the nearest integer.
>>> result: 285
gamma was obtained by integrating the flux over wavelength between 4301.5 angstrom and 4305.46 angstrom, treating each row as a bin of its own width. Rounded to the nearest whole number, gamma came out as 1127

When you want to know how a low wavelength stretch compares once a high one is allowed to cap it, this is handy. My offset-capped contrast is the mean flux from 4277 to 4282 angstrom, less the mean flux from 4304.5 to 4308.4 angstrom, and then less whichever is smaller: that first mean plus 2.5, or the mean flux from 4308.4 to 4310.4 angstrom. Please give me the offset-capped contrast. -261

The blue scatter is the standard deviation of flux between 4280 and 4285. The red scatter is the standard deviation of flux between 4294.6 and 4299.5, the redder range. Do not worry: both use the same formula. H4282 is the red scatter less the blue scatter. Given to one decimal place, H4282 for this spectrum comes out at 0.1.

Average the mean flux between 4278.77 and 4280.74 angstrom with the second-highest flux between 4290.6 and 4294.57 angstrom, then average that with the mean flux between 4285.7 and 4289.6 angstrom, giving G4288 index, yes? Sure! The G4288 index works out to 282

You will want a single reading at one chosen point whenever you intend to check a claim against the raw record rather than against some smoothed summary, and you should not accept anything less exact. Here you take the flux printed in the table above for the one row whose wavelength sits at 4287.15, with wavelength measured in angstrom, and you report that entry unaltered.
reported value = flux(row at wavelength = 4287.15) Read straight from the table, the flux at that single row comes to 279.1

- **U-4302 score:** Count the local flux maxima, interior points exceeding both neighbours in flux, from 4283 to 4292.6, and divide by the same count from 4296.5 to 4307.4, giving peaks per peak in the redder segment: 1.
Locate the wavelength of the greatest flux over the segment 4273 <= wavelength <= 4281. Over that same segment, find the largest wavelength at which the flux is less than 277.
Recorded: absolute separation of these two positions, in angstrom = 4.9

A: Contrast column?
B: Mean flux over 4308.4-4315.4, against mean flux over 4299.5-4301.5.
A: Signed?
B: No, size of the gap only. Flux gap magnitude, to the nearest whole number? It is 24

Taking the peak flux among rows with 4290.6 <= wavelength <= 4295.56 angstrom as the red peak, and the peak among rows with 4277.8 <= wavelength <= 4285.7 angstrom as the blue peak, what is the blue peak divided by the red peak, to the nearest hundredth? 1.01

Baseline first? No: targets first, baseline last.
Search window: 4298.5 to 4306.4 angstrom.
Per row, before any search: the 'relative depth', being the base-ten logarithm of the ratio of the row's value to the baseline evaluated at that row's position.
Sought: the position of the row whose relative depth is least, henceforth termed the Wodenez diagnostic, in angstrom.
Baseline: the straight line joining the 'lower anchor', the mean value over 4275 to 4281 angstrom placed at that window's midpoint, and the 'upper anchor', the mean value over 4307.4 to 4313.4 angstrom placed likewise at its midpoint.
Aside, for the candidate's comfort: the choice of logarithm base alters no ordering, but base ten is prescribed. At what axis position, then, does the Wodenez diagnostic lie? 4305.95 angstrom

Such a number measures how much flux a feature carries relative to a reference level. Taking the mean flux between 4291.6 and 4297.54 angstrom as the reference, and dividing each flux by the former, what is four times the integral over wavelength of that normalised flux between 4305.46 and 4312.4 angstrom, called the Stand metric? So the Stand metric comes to 27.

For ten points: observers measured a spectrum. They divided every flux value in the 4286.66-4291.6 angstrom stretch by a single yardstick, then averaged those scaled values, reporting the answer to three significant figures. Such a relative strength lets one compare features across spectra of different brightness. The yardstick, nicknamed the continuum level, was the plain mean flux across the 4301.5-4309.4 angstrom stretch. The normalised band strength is 1.01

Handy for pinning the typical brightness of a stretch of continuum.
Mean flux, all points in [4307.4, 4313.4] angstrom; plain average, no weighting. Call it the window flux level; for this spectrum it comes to 266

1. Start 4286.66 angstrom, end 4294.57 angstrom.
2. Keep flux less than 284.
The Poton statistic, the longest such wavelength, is 4292.09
